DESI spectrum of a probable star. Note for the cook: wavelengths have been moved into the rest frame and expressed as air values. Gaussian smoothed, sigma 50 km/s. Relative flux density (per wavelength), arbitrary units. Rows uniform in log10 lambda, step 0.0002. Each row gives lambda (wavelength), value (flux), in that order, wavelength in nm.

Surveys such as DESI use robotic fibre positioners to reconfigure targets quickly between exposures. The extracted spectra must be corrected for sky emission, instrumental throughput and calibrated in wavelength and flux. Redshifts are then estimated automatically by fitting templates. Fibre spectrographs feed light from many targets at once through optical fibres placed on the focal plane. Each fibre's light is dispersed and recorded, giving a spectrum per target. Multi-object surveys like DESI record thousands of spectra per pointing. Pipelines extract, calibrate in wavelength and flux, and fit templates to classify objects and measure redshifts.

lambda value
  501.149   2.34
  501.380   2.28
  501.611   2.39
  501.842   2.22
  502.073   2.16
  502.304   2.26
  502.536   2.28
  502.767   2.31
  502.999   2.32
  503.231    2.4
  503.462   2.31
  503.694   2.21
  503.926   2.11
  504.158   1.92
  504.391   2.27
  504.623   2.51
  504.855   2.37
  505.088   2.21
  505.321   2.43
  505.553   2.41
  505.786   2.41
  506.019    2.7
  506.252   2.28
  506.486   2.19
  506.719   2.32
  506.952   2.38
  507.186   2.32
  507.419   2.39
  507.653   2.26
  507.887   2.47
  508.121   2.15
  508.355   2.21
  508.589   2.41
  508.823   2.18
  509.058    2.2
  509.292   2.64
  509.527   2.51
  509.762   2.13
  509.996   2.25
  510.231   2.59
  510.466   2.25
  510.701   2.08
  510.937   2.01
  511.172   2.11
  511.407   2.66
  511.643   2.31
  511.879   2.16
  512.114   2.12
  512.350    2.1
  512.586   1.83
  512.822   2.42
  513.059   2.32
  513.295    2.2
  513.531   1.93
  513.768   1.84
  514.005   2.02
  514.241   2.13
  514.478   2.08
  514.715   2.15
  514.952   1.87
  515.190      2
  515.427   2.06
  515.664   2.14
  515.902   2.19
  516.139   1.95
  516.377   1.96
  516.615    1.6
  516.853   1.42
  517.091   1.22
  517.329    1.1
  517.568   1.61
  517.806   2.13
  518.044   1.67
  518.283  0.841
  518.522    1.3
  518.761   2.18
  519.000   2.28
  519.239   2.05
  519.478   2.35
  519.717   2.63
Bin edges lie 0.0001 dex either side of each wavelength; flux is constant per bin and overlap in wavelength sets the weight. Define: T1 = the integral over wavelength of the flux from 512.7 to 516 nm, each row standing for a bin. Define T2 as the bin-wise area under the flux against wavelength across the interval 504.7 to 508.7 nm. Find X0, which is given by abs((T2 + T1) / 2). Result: 8.2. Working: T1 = 6.9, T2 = 9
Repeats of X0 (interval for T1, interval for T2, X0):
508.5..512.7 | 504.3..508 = 9.1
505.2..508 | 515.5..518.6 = 5.9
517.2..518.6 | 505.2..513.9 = 10.9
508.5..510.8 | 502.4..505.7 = 6.5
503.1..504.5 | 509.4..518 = 10.3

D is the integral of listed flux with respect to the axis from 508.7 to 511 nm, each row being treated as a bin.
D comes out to 5.3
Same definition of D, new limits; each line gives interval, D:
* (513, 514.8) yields 3.7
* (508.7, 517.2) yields 17.9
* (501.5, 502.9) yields 3.2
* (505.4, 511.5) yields 14.2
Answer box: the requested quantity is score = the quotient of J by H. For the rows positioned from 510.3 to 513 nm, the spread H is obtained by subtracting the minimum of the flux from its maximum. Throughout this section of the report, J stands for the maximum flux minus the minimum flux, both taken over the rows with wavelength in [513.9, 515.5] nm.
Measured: 0.34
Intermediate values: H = 0.83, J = 0.3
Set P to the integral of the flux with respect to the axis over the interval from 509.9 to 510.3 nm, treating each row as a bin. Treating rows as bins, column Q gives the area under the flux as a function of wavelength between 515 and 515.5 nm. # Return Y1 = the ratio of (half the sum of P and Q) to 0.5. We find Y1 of 1.96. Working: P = 0.96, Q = 1.00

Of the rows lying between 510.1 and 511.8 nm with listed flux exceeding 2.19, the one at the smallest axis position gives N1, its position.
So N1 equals 510.231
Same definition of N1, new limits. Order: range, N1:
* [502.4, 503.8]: 502.536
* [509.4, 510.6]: 509.527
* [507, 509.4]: 507.186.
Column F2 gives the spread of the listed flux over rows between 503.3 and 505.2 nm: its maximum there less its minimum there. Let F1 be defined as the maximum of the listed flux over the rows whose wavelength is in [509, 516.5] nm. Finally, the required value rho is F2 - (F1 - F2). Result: -1.5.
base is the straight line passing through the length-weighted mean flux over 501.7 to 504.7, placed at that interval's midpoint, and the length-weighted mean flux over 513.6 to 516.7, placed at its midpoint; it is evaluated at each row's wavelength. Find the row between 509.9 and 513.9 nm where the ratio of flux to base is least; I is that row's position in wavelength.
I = 512.586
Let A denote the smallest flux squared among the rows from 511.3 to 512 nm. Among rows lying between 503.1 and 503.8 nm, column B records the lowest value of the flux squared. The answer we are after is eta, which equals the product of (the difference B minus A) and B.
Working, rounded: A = 4.7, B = 4.9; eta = 1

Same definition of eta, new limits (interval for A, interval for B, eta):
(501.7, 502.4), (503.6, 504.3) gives -4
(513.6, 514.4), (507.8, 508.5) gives 6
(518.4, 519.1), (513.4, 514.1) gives 6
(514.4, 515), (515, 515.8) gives 2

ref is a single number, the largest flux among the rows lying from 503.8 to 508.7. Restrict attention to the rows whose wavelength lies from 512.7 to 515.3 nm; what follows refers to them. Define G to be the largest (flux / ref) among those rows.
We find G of 0.896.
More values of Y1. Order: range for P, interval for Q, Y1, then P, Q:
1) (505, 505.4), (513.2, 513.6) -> 1.76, 0.93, 0.83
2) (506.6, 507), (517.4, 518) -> 2.01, 0.94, 1.07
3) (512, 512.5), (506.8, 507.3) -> 2.22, 1.05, 1.17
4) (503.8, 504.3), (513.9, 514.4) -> 2.05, 1.01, 1.04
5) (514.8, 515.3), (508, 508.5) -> 2.07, 0.97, 1.10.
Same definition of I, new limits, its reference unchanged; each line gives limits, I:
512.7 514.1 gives 513.768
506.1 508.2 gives 508.121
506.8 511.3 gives 510.937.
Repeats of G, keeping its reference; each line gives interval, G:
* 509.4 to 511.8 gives 0.985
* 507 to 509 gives 0.915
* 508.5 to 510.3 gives 0.978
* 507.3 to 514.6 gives 0.985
